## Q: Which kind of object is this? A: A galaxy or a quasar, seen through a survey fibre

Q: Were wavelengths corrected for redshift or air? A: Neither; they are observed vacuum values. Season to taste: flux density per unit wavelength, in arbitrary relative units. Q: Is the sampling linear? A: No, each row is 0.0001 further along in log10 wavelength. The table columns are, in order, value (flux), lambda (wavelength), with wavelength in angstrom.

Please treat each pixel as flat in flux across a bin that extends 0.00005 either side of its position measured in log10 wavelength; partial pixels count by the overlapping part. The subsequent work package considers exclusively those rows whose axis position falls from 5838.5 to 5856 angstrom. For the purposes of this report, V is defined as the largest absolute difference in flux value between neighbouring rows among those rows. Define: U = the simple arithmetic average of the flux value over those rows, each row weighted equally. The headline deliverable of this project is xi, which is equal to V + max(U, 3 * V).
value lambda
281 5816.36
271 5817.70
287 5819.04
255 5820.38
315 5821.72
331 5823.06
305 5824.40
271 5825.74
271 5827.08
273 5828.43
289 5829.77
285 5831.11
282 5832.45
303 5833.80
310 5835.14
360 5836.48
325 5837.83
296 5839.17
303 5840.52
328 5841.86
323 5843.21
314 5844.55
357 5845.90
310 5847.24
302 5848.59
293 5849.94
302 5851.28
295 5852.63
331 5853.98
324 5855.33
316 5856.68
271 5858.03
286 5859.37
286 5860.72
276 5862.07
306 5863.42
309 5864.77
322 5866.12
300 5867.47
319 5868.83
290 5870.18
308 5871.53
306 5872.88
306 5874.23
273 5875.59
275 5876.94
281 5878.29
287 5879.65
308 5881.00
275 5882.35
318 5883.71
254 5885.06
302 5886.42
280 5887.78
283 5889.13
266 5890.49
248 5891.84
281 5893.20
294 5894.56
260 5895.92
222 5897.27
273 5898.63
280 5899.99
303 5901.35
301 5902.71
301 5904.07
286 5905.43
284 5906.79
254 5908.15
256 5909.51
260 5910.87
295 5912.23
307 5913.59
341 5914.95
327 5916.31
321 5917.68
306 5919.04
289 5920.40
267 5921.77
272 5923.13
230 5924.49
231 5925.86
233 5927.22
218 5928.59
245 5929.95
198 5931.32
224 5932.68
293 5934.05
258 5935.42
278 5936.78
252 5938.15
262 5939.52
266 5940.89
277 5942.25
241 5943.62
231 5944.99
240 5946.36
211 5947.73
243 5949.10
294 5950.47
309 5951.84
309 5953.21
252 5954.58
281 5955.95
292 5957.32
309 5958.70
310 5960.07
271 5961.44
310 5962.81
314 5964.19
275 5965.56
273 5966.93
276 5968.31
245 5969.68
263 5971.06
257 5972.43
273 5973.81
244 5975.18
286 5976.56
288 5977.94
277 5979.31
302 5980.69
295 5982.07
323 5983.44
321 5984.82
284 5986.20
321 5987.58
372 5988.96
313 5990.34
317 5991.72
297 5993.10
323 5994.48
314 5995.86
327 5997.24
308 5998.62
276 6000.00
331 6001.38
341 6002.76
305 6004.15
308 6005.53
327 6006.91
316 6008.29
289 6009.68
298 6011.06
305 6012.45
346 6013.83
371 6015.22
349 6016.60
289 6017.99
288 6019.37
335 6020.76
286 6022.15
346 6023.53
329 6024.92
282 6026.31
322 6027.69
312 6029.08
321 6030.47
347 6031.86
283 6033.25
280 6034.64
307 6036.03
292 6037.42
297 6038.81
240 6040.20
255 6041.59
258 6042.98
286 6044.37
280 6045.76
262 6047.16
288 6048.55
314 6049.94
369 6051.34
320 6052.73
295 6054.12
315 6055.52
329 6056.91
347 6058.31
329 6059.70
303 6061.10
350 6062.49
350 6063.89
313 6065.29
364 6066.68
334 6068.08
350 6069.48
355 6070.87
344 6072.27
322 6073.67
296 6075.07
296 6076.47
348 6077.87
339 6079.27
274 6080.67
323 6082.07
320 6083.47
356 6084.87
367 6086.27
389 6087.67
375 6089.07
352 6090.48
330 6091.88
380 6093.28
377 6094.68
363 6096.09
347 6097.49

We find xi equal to 361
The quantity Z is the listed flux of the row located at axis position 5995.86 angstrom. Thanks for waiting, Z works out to 314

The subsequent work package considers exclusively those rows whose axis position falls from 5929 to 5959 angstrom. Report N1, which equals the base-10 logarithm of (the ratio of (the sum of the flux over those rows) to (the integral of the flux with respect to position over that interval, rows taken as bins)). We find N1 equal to -0.133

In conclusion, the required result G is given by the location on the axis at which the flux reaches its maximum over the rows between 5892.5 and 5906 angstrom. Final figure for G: 5901.35 angstrom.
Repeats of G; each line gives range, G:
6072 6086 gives 6084.87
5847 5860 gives 5853.98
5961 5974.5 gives 5964.19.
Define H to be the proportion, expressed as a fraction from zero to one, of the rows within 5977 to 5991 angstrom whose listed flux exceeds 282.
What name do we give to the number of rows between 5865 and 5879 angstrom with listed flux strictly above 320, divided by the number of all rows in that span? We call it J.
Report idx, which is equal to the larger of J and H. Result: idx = 0.90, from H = 0.90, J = 0.10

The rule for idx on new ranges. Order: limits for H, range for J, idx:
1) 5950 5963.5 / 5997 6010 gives 0.70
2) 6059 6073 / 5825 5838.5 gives 1.00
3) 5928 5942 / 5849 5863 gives 0.20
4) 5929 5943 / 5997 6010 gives 0.40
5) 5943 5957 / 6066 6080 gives 0.80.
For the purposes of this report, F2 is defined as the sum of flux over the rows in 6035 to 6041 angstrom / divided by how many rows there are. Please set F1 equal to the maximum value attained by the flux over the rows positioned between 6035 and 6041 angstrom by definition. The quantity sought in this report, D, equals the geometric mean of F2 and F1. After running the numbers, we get 295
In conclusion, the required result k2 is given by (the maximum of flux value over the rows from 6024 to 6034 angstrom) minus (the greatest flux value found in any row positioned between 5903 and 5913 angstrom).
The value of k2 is 46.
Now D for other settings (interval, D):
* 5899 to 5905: 300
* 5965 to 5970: 272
